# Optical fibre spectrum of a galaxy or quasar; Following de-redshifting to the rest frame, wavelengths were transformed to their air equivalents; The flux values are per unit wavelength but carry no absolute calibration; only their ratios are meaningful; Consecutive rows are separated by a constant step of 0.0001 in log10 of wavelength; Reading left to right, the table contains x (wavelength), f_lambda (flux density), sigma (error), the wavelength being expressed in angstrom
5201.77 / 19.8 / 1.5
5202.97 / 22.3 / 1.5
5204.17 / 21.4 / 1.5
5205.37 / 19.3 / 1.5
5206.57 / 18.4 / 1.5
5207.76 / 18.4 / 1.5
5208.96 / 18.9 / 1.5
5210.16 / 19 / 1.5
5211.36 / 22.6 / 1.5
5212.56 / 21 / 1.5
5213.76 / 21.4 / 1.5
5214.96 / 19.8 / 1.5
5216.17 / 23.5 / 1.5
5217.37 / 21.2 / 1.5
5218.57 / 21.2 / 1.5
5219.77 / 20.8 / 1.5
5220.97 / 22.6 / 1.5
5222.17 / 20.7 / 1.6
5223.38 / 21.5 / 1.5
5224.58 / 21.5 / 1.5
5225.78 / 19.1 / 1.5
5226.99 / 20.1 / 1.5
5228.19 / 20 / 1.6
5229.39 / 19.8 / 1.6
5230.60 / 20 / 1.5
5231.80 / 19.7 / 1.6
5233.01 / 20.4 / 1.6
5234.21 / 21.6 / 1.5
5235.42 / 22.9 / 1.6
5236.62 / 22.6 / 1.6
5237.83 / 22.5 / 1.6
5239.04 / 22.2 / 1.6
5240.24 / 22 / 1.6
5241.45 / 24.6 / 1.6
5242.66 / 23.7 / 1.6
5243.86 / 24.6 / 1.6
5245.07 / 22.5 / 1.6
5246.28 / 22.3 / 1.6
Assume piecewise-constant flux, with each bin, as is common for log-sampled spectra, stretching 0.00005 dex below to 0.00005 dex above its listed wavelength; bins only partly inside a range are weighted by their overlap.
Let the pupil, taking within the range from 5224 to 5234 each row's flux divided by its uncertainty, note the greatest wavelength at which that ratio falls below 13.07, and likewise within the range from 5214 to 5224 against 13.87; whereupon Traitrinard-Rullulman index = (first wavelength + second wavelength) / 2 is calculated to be 5227.6 angstrom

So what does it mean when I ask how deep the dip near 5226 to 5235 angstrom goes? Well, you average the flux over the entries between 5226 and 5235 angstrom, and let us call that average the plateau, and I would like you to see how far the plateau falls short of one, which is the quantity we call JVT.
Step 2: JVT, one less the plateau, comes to -19.2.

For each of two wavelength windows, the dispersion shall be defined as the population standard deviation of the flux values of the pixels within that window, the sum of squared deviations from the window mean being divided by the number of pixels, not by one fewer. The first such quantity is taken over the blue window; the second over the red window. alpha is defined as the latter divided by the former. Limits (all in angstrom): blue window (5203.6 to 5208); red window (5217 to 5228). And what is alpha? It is 0.754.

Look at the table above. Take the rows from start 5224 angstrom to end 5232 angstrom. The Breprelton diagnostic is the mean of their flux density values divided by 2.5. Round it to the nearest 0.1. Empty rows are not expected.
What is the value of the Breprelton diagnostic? 8.0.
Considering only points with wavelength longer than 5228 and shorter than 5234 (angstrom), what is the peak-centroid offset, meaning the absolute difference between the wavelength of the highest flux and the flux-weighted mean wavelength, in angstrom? 2.4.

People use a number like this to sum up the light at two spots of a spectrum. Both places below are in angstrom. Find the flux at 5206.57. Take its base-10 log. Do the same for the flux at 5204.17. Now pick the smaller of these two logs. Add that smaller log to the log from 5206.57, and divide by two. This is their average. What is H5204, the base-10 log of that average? 0.10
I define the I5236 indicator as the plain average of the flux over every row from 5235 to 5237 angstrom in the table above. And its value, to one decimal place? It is 22.8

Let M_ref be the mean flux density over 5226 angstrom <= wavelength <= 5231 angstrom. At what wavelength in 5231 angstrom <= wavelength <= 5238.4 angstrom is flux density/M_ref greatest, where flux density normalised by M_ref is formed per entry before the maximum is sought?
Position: 5235.42 angstrom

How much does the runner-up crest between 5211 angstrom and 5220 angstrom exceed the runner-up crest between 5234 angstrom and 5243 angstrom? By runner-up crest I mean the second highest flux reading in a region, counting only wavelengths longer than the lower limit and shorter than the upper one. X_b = -1.10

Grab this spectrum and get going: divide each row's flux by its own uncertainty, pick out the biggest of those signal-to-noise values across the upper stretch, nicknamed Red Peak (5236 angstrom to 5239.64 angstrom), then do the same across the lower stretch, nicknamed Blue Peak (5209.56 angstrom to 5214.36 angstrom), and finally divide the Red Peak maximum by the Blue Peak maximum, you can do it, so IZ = 0.94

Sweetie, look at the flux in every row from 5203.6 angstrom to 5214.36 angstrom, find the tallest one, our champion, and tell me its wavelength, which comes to 5211.36 angstrom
